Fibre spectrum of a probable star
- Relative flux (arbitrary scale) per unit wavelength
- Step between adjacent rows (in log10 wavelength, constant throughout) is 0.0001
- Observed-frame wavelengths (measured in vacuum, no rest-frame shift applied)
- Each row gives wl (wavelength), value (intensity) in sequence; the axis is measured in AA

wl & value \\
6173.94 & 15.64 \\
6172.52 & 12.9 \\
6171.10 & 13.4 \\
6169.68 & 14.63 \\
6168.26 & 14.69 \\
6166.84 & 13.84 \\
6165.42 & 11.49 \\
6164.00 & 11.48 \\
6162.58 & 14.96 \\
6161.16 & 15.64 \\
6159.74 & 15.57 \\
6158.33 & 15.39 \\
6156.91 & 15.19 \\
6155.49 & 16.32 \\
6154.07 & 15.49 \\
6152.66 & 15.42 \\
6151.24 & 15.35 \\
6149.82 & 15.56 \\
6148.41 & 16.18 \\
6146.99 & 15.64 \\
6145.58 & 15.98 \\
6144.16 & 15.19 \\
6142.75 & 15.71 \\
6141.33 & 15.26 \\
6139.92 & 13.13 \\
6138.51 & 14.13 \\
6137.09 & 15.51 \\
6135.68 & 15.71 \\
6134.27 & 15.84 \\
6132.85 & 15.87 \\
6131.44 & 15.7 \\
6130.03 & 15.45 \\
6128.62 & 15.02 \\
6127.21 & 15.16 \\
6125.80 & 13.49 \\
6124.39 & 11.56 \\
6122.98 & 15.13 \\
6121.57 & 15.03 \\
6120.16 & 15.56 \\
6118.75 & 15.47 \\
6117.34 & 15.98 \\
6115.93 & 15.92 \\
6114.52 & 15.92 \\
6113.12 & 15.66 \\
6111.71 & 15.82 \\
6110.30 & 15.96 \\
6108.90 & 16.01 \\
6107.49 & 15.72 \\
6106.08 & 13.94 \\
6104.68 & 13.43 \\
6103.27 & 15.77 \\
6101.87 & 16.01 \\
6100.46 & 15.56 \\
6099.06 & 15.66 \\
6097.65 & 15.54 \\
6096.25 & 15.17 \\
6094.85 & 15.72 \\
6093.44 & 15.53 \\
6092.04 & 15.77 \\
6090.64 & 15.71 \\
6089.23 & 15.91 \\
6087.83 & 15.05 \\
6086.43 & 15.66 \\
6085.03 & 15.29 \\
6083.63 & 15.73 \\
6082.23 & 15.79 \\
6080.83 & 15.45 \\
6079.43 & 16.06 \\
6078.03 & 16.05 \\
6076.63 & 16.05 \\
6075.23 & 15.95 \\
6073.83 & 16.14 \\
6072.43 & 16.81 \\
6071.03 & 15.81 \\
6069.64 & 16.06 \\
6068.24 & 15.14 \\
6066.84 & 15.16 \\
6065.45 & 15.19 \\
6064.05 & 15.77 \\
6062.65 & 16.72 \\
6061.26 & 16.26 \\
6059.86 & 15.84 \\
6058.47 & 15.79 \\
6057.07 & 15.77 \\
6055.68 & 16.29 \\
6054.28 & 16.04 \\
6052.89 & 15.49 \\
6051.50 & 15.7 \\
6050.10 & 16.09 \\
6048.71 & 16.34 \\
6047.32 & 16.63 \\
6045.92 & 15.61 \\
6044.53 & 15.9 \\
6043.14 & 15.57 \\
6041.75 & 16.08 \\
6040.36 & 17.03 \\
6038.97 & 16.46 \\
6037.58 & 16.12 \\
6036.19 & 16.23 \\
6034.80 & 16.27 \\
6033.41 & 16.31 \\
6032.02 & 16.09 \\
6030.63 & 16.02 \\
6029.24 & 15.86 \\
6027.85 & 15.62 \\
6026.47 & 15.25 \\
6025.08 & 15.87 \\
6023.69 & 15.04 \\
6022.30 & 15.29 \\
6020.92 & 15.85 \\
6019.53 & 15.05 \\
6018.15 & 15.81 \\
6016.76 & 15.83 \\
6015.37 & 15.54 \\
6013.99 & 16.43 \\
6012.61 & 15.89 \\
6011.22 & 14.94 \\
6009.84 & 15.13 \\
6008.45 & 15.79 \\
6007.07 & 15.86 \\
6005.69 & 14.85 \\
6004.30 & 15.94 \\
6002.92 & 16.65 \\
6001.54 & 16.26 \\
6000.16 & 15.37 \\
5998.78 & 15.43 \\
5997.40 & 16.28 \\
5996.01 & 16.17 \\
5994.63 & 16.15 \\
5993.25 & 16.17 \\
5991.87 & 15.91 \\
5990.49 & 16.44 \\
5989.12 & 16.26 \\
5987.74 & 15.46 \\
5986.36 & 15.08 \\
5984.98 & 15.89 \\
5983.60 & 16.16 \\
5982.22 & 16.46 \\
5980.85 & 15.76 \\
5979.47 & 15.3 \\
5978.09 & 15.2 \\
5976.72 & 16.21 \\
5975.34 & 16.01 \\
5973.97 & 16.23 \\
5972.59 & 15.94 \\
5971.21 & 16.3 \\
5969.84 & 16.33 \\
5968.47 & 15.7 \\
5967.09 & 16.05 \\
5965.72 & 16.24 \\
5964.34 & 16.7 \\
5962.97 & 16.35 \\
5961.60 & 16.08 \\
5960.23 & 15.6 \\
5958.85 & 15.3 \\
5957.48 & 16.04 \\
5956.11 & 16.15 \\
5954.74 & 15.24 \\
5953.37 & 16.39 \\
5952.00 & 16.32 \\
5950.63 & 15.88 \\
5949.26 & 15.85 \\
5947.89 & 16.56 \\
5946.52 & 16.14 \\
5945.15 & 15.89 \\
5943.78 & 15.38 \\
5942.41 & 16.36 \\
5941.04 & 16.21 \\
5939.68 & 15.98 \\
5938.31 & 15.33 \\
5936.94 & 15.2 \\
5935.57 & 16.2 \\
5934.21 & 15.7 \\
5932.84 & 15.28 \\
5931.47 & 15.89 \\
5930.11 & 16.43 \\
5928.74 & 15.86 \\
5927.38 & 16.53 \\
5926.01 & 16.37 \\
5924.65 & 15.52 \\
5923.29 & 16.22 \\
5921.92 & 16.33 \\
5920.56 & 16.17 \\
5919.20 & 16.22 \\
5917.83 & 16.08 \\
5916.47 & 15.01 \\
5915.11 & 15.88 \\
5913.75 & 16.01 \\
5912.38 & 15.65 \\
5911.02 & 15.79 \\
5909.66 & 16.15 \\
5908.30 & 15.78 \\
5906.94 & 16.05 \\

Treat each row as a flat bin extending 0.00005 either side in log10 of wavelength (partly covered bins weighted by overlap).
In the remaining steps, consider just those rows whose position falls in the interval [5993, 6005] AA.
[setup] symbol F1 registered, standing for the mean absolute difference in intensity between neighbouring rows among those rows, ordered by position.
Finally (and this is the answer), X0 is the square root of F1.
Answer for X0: 0.62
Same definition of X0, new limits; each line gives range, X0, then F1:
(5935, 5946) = 0.72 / 0.52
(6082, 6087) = 0.54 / 0.29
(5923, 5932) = 0.76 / 0.58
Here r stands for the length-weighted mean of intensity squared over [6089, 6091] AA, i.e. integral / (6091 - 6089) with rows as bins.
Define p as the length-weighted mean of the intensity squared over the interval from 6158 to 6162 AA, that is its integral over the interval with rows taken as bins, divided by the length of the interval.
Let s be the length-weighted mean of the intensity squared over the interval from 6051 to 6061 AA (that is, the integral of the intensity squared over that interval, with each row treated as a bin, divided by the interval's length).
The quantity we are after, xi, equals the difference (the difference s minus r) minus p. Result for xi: -238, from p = 241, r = 249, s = 252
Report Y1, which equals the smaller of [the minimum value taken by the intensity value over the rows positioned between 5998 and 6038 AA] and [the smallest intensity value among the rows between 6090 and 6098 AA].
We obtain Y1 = 15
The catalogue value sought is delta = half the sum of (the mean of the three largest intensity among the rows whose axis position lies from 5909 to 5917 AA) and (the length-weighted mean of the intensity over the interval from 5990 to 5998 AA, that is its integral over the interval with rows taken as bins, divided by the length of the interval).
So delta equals 16.1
